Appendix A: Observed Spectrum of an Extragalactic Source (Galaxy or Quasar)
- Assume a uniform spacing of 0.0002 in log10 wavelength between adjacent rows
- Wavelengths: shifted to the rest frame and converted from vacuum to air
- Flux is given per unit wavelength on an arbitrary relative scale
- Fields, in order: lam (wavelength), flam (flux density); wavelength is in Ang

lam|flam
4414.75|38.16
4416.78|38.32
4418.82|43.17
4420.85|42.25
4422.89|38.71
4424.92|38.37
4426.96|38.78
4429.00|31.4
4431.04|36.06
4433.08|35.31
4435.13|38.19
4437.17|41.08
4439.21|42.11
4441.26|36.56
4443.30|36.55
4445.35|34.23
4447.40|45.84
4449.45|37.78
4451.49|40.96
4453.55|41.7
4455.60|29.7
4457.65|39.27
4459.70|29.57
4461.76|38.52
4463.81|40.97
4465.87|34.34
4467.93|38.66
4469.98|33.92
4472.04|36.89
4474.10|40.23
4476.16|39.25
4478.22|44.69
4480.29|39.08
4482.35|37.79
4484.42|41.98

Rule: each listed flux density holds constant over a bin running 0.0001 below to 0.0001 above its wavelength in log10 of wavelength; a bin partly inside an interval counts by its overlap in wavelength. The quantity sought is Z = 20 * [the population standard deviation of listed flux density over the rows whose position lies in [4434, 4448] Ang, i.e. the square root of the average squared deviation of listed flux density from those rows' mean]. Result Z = 74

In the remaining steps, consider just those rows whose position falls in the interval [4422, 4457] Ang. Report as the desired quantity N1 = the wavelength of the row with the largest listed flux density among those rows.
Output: 4447.40 Ang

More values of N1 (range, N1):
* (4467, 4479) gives 4478.22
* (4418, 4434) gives 4418.82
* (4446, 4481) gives 4447.40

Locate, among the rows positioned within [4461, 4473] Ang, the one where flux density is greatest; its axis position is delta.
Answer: 4463.81 Ang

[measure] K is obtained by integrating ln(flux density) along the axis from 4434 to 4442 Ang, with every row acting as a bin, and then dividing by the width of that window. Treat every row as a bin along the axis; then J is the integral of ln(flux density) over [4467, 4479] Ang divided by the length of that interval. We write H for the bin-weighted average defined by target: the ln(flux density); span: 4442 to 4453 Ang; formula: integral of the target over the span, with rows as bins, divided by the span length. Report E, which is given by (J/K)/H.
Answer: 0.272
